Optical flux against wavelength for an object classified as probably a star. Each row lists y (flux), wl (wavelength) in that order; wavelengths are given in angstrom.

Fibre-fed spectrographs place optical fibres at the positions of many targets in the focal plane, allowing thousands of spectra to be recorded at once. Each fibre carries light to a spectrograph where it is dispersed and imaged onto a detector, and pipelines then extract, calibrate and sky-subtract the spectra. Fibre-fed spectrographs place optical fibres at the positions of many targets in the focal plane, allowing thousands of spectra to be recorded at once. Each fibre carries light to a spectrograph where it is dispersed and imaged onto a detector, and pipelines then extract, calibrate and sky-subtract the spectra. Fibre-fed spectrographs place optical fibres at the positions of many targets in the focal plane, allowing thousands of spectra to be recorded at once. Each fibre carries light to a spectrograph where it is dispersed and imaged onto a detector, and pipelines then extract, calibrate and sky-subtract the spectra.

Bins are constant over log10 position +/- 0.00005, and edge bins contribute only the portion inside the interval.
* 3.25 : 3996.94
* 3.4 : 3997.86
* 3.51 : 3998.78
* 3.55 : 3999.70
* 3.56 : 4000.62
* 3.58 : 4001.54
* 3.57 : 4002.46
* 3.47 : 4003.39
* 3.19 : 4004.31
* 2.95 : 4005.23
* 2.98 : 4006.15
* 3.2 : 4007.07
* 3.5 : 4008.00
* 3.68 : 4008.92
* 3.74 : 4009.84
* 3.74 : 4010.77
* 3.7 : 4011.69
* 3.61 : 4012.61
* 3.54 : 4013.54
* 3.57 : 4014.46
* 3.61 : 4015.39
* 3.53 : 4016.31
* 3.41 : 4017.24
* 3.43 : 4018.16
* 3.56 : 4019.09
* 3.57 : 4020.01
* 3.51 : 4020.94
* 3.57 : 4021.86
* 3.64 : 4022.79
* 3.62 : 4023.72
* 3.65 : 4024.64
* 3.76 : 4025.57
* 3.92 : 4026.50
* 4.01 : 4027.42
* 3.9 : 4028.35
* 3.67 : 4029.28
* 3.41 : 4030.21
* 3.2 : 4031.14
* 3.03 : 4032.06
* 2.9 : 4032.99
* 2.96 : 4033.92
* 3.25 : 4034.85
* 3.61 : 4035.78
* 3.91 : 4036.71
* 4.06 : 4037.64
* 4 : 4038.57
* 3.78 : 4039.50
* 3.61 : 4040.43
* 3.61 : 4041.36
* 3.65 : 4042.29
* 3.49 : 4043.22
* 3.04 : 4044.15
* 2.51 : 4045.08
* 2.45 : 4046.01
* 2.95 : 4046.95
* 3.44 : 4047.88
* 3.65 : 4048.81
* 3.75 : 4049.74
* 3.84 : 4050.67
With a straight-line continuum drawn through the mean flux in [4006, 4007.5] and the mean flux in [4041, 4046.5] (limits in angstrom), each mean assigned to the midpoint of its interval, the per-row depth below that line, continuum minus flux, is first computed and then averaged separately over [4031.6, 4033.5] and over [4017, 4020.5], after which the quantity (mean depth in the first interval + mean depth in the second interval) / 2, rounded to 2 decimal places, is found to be -0.12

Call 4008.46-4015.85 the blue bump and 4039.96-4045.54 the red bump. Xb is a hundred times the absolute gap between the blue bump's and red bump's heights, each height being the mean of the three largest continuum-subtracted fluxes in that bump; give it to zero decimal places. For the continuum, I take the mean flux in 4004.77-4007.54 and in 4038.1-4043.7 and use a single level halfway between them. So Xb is 10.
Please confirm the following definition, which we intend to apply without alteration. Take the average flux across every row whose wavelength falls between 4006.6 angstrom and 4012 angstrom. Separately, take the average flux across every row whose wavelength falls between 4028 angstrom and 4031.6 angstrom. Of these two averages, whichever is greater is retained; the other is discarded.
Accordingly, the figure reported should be 3.59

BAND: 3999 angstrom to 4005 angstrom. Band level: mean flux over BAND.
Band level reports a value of 3.5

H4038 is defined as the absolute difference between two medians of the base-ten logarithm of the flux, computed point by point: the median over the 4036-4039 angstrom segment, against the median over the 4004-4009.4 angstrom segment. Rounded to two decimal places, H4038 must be 0.10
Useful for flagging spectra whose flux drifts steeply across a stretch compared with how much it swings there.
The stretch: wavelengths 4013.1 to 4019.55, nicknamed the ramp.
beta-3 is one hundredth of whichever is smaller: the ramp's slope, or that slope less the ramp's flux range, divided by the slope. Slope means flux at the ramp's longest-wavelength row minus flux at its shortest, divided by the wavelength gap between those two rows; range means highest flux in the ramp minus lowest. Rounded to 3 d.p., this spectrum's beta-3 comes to -0.545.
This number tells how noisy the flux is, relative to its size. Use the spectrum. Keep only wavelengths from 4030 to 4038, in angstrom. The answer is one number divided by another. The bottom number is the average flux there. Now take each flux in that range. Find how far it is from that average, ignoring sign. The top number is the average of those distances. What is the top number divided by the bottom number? 0.10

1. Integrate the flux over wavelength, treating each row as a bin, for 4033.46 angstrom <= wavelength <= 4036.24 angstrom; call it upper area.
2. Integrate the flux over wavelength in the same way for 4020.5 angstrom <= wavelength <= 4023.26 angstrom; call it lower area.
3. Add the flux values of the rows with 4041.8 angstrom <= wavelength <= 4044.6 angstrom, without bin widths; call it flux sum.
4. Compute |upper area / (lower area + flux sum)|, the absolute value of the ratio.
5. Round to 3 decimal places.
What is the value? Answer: 0.454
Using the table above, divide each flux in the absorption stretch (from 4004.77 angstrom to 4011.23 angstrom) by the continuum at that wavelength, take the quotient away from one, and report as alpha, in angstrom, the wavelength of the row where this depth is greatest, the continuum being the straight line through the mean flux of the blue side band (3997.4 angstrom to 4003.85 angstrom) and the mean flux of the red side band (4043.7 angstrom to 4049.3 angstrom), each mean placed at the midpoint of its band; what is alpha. 4005.23 angstrom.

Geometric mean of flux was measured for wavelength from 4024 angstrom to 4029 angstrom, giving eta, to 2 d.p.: 3.85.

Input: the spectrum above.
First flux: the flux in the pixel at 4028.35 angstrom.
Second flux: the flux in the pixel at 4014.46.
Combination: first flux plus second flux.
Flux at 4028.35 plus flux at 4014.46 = 7.5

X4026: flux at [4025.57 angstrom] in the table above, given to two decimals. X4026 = 3.76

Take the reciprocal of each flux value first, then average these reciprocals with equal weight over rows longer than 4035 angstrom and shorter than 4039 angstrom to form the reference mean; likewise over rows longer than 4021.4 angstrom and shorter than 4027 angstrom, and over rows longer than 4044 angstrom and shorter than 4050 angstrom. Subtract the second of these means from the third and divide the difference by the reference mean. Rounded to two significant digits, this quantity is 0.23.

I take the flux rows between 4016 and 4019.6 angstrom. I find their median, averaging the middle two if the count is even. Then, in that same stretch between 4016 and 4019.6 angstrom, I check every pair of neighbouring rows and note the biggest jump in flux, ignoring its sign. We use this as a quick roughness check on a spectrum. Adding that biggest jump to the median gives 3.61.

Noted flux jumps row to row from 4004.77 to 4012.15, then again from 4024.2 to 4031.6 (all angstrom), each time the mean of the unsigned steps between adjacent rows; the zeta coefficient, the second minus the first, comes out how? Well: 0.05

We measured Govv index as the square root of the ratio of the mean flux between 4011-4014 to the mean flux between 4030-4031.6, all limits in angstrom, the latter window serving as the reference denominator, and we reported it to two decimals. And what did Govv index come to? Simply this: 1.05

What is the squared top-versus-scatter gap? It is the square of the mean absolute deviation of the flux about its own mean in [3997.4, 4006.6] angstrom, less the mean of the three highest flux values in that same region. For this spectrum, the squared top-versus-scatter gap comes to 11.3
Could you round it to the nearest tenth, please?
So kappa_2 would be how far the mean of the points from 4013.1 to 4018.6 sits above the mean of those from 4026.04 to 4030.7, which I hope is -0.3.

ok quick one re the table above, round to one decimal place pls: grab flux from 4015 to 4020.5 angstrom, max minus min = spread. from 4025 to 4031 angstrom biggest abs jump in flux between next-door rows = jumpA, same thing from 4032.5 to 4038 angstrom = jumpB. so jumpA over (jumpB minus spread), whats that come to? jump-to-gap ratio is 1.6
